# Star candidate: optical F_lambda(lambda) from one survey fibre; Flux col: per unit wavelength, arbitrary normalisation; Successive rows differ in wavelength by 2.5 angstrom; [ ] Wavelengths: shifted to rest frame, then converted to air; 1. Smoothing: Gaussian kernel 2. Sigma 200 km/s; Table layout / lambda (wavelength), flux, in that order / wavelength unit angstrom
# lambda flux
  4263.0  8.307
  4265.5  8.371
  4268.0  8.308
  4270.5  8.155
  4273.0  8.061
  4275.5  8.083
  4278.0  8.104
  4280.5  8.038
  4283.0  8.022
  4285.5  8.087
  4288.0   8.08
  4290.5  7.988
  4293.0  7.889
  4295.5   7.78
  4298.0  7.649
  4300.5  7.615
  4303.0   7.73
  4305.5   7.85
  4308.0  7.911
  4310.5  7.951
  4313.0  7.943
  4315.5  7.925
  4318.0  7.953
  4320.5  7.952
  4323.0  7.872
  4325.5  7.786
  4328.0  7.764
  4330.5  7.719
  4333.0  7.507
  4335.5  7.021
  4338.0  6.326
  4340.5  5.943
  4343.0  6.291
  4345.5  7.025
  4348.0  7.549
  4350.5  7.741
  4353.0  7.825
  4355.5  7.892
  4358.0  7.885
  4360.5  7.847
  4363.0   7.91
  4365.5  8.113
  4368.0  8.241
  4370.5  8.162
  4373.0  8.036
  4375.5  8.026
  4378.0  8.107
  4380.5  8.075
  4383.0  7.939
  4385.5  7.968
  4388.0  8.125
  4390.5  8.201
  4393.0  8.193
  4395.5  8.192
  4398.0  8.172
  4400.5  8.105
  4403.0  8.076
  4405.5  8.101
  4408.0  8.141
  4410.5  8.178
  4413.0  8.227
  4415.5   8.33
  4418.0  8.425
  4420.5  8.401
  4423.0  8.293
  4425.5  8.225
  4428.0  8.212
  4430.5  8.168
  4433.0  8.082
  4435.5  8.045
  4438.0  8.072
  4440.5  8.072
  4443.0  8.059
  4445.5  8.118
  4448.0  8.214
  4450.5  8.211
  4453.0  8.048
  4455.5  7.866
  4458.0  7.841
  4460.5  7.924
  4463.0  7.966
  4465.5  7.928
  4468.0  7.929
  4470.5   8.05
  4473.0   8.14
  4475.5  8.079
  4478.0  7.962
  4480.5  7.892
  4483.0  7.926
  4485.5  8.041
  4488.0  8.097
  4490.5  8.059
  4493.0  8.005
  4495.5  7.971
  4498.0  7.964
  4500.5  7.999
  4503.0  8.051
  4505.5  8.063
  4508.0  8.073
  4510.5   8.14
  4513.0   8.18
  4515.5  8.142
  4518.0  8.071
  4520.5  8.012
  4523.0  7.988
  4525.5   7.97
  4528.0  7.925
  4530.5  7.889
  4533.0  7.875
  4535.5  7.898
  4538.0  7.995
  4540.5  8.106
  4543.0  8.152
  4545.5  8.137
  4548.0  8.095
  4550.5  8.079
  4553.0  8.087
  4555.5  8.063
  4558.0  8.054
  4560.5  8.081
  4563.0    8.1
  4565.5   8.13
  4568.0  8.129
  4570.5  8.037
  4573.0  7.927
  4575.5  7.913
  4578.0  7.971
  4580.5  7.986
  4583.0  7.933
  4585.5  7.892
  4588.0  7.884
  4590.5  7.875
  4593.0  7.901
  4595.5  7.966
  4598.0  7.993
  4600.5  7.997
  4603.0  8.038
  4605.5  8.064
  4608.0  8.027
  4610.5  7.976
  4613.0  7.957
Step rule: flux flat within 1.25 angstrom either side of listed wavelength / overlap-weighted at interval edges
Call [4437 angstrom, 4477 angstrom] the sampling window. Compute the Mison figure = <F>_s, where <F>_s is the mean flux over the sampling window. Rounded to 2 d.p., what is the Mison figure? 8.03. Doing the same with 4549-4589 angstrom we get 8.02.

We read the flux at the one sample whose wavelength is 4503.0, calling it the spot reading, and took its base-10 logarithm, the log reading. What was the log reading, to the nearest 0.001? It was 0.906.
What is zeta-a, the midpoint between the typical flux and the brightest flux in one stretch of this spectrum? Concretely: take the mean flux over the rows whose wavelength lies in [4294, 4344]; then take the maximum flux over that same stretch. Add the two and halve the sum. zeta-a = 7.74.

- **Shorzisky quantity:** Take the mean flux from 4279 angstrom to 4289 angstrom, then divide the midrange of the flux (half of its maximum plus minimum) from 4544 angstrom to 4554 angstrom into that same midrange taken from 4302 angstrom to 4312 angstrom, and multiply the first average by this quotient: 7.79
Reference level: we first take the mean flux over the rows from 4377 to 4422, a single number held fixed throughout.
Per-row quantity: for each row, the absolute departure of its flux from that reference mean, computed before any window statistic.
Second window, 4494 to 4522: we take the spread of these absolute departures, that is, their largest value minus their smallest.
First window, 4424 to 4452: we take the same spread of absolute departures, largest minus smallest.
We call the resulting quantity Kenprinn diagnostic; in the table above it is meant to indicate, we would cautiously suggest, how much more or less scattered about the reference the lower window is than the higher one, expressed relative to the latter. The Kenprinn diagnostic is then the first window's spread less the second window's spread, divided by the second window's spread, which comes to -0.37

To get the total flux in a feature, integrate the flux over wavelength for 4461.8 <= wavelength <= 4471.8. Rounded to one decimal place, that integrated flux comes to 79.7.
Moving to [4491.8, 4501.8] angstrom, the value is 79.8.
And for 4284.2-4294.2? 80.1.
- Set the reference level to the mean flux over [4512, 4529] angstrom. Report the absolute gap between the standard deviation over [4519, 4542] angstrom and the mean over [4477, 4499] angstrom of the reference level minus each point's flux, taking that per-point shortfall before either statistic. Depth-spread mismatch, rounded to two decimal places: 0.02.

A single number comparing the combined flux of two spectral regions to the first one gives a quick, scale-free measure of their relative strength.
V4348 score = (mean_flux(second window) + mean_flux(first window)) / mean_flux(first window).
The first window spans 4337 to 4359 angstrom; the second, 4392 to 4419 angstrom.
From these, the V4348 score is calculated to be 2.14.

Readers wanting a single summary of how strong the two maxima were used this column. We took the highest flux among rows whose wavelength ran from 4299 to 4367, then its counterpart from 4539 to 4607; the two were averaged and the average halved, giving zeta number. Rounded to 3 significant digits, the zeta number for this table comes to 4.07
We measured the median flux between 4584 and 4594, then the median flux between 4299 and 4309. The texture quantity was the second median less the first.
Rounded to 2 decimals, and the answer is -0.10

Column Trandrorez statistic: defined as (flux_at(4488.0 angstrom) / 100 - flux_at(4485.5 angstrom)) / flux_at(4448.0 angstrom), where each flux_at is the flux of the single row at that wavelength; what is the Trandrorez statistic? -0.97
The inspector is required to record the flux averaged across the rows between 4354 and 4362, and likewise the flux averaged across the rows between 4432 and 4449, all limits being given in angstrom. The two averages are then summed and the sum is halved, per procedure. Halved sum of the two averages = 7.98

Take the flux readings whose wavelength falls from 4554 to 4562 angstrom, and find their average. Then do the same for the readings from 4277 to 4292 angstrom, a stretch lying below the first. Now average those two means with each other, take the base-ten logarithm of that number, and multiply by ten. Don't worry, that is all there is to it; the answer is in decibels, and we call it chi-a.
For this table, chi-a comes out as 9.063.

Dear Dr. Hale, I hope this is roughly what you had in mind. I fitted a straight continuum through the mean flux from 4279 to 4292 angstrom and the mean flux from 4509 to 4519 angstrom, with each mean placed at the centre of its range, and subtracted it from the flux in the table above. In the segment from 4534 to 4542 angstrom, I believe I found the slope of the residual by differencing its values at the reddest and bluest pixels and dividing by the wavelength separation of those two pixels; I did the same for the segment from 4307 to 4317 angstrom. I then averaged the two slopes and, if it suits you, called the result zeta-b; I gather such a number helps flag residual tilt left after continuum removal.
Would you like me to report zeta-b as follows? 0.021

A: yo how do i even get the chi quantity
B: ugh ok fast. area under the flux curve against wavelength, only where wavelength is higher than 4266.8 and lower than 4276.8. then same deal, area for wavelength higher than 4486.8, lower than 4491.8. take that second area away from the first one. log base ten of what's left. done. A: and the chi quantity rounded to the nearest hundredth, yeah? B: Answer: 1.61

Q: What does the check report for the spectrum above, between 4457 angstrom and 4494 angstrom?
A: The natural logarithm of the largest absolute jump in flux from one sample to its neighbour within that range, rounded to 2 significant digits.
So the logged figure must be -2.1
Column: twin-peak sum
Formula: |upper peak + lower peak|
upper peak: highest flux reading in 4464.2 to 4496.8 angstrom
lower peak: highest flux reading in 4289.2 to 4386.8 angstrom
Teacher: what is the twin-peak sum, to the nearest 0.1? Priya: 16.4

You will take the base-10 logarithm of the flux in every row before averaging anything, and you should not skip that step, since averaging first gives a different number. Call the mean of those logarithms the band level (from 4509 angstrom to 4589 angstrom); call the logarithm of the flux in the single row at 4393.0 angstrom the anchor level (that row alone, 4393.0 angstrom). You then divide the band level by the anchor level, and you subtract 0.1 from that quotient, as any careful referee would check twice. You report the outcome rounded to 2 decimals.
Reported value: 0.89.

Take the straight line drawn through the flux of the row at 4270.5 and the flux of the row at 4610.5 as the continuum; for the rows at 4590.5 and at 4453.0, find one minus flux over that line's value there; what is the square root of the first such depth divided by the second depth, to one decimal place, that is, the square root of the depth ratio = 3.2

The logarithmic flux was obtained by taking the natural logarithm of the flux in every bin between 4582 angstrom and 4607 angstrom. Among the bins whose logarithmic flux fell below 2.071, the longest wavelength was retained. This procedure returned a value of 4593.0 angstrom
